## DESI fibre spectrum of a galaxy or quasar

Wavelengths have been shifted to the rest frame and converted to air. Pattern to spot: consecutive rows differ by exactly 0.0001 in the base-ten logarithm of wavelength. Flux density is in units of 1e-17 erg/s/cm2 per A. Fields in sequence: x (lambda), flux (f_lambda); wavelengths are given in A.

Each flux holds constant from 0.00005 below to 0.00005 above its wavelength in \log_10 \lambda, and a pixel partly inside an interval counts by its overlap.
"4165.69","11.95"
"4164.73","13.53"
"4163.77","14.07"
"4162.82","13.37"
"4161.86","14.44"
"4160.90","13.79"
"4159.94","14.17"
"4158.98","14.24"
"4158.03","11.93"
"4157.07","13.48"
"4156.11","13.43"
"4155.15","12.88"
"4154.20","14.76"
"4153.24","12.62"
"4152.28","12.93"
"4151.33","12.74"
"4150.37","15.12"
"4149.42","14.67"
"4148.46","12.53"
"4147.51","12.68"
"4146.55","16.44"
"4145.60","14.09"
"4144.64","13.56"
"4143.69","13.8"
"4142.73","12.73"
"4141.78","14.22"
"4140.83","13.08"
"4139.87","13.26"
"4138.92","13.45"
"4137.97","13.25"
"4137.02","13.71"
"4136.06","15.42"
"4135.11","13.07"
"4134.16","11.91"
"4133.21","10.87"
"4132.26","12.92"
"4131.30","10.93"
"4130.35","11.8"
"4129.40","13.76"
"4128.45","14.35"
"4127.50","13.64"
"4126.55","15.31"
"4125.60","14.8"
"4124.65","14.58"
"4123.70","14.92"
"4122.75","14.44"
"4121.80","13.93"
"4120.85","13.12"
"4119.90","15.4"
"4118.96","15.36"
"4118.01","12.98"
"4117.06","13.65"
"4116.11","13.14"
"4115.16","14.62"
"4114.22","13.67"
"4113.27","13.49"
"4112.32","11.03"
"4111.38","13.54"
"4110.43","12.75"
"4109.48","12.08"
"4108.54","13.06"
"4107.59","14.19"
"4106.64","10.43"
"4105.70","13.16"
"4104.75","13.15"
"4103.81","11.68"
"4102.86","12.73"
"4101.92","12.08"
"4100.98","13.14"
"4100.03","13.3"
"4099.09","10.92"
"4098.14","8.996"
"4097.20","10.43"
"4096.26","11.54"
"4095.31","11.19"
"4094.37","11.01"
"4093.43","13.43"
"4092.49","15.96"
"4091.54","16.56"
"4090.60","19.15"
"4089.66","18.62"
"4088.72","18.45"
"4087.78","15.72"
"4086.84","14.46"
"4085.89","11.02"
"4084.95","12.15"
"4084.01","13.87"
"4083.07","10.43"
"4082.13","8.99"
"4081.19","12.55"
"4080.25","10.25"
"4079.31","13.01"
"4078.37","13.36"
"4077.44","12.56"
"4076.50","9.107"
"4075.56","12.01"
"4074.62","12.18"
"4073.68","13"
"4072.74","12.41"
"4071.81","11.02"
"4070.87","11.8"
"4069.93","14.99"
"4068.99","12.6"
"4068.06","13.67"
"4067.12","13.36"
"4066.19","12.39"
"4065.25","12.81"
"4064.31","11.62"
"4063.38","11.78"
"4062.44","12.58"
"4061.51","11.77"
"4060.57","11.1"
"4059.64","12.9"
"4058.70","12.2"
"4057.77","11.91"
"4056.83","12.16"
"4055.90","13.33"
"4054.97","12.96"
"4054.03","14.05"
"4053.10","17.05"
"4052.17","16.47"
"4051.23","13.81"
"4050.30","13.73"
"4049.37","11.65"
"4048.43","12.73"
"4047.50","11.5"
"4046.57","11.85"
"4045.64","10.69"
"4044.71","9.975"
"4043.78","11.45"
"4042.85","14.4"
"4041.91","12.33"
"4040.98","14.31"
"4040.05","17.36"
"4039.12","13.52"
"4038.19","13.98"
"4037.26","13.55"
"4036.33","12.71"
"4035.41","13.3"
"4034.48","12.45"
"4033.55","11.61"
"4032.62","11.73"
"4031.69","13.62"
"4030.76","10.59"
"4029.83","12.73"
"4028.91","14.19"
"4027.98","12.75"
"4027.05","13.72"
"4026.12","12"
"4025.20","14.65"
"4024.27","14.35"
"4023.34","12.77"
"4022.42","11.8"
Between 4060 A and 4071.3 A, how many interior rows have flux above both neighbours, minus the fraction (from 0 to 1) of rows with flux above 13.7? 3.92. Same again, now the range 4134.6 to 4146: 3.58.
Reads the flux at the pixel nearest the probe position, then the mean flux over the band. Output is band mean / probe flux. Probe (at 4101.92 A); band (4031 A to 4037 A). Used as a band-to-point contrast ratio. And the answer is 1.04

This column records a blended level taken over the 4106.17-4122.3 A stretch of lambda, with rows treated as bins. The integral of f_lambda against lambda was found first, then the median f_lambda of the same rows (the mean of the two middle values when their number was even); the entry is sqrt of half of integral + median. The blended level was 10.7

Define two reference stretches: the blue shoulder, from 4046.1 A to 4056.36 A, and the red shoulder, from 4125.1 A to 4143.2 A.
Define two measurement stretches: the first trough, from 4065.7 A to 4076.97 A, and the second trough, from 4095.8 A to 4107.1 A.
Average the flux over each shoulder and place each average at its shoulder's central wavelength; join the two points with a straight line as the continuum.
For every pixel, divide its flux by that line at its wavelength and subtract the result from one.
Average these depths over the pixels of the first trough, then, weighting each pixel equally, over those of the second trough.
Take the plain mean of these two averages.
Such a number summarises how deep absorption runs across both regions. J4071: 0.10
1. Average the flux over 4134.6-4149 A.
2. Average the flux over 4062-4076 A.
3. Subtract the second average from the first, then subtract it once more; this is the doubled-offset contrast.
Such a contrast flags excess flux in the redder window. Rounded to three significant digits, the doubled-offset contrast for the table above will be -11.4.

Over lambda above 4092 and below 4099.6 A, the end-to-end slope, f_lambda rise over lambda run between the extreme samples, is -0.8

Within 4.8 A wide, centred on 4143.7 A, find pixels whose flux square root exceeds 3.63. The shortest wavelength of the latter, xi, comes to 4141.78 A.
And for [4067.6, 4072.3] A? 4068.06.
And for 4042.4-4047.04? 4042.85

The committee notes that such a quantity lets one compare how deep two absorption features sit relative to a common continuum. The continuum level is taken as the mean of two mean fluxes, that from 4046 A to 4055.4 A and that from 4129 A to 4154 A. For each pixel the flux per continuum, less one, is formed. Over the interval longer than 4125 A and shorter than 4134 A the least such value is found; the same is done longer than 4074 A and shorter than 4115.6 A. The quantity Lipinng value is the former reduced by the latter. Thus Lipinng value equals 0.14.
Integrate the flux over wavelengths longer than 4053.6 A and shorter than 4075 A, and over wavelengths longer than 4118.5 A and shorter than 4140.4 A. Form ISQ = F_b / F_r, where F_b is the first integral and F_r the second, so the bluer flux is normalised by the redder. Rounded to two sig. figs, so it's 0.90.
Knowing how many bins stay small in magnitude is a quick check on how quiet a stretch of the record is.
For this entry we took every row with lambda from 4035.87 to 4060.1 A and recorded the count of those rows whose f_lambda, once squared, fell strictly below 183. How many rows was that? 16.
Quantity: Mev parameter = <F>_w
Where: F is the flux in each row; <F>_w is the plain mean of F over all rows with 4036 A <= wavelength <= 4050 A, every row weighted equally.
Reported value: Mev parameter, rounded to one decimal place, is 12.8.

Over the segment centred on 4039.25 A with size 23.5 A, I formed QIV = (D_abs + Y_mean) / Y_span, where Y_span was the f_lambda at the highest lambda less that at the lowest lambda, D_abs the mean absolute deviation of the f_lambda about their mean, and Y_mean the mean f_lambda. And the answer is 14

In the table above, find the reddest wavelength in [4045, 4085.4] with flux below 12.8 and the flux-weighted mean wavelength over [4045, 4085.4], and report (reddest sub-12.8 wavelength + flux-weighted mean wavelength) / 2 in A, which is 4074.9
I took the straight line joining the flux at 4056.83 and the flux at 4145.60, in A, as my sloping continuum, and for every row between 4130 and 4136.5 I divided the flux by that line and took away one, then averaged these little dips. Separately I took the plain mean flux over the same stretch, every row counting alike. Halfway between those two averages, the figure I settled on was 6.16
